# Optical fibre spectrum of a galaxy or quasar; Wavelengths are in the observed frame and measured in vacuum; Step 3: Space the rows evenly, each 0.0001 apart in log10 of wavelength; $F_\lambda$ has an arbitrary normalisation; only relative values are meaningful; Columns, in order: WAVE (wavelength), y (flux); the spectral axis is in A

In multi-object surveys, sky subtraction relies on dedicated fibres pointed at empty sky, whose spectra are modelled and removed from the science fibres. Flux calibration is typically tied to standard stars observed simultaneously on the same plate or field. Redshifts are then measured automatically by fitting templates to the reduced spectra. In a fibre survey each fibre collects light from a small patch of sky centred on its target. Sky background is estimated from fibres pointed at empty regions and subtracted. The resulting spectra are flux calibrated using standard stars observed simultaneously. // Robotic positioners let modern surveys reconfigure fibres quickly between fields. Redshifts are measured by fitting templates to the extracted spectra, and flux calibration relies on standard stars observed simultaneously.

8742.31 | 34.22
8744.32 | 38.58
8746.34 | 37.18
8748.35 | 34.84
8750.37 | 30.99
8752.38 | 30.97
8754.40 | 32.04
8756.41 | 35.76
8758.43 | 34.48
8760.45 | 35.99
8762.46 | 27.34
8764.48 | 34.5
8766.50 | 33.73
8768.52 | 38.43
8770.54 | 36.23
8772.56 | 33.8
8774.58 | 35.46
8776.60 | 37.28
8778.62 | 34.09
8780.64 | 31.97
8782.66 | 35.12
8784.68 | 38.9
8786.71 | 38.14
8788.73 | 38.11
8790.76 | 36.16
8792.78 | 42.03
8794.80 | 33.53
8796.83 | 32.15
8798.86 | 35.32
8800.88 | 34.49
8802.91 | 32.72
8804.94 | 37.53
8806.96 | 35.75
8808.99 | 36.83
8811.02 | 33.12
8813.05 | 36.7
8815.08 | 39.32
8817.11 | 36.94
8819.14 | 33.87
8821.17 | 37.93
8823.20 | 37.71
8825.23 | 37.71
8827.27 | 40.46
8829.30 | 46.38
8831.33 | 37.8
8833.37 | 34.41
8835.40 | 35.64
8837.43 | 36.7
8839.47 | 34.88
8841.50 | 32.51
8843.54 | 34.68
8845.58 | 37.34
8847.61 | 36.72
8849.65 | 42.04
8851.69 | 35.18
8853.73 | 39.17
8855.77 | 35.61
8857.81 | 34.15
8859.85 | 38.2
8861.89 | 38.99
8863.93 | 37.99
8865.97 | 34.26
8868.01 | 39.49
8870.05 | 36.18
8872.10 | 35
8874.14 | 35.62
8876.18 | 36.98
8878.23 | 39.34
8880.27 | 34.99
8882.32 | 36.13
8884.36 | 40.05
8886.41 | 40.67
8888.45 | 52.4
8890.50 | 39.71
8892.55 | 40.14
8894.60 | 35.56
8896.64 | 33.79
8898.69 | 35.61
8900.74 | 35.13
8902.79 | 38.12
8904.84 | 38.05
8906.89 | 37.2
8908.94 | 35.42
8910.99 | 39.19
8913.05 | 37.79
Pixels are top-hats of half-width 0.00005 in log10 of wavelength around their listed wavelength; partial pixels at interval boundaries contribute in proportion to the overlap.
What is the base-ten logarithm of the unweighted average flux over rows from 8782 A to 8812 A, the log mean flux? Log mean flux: 1.56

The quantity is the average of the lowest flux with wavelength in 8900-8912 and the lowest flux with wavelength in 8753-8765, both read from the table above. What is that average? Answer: 31.2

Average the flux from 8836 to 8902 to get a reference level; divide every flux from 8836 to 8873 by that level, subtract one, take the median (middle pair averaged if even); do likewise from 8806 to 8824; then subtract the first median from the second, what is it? 0.01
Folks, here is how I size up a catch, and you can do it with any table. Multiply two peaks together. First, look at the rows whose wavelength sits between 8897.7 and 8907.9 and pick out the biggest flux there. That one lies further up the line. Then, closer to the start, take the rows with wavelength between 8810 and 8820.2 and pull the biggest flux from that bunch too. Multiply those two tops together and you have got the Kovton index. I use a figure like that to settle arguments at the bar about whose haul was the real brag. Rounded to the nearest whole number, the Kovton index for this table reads 1499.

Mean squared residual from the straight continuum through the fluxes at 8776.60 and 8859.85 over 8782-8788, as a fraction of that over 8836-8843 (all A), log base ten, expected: -0.7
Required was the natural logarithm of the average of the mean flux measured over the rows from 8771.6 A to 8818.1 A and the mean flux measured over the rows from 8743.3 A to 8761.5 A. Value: 3.56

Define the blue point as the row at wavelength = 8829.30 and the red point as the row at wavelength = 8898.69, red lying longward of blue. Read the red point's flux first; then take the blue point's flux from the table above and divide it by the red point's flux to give 1.30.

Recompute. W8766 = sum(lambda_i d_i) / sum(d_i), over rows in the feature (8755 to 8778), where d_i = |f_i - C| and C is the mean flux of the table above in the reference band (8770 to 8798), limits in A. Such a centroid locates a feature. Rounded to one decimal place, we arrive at 8765.8 A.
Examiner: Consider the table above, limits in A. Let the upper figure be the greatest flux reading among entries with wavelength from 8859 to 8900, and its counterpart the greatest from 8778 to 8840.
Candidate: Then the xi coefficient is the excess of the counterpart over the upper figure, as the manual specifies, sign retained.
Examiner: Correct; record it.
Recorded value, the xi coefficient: -6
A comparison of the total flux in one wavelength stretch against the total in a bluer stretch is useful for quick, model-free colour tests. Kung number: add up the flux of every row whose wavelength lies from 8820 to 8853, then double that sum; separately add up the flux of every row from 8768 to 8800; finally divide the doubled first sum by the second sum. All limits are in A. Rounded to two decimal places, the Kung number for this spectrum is 2.07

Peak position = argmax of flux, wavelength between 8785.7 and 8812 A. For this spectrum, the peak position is 8792.78 A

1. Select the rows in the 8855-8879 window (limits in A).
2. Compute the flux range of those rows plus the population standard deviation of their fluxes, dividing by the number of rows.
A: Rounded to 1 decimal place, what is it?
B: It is 7.2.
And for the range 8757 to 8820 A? 17.4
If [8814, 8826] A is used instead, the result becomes 7.1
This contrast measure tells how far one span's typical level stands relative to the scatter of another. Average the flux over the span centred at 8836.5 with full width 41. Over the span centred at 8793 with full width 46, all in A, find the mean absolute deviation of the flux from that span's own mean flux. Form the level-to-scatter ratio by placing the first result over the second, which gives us 19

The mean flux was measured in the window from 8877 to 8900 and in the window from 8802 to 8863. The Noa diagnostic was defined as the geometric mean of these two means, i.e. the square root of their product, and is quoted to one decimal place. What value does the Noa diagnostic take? 37.9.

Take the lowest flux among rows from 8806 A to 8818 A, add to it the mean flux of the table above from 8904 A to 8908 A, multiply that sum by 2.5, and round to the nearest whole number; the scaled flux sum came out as 177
